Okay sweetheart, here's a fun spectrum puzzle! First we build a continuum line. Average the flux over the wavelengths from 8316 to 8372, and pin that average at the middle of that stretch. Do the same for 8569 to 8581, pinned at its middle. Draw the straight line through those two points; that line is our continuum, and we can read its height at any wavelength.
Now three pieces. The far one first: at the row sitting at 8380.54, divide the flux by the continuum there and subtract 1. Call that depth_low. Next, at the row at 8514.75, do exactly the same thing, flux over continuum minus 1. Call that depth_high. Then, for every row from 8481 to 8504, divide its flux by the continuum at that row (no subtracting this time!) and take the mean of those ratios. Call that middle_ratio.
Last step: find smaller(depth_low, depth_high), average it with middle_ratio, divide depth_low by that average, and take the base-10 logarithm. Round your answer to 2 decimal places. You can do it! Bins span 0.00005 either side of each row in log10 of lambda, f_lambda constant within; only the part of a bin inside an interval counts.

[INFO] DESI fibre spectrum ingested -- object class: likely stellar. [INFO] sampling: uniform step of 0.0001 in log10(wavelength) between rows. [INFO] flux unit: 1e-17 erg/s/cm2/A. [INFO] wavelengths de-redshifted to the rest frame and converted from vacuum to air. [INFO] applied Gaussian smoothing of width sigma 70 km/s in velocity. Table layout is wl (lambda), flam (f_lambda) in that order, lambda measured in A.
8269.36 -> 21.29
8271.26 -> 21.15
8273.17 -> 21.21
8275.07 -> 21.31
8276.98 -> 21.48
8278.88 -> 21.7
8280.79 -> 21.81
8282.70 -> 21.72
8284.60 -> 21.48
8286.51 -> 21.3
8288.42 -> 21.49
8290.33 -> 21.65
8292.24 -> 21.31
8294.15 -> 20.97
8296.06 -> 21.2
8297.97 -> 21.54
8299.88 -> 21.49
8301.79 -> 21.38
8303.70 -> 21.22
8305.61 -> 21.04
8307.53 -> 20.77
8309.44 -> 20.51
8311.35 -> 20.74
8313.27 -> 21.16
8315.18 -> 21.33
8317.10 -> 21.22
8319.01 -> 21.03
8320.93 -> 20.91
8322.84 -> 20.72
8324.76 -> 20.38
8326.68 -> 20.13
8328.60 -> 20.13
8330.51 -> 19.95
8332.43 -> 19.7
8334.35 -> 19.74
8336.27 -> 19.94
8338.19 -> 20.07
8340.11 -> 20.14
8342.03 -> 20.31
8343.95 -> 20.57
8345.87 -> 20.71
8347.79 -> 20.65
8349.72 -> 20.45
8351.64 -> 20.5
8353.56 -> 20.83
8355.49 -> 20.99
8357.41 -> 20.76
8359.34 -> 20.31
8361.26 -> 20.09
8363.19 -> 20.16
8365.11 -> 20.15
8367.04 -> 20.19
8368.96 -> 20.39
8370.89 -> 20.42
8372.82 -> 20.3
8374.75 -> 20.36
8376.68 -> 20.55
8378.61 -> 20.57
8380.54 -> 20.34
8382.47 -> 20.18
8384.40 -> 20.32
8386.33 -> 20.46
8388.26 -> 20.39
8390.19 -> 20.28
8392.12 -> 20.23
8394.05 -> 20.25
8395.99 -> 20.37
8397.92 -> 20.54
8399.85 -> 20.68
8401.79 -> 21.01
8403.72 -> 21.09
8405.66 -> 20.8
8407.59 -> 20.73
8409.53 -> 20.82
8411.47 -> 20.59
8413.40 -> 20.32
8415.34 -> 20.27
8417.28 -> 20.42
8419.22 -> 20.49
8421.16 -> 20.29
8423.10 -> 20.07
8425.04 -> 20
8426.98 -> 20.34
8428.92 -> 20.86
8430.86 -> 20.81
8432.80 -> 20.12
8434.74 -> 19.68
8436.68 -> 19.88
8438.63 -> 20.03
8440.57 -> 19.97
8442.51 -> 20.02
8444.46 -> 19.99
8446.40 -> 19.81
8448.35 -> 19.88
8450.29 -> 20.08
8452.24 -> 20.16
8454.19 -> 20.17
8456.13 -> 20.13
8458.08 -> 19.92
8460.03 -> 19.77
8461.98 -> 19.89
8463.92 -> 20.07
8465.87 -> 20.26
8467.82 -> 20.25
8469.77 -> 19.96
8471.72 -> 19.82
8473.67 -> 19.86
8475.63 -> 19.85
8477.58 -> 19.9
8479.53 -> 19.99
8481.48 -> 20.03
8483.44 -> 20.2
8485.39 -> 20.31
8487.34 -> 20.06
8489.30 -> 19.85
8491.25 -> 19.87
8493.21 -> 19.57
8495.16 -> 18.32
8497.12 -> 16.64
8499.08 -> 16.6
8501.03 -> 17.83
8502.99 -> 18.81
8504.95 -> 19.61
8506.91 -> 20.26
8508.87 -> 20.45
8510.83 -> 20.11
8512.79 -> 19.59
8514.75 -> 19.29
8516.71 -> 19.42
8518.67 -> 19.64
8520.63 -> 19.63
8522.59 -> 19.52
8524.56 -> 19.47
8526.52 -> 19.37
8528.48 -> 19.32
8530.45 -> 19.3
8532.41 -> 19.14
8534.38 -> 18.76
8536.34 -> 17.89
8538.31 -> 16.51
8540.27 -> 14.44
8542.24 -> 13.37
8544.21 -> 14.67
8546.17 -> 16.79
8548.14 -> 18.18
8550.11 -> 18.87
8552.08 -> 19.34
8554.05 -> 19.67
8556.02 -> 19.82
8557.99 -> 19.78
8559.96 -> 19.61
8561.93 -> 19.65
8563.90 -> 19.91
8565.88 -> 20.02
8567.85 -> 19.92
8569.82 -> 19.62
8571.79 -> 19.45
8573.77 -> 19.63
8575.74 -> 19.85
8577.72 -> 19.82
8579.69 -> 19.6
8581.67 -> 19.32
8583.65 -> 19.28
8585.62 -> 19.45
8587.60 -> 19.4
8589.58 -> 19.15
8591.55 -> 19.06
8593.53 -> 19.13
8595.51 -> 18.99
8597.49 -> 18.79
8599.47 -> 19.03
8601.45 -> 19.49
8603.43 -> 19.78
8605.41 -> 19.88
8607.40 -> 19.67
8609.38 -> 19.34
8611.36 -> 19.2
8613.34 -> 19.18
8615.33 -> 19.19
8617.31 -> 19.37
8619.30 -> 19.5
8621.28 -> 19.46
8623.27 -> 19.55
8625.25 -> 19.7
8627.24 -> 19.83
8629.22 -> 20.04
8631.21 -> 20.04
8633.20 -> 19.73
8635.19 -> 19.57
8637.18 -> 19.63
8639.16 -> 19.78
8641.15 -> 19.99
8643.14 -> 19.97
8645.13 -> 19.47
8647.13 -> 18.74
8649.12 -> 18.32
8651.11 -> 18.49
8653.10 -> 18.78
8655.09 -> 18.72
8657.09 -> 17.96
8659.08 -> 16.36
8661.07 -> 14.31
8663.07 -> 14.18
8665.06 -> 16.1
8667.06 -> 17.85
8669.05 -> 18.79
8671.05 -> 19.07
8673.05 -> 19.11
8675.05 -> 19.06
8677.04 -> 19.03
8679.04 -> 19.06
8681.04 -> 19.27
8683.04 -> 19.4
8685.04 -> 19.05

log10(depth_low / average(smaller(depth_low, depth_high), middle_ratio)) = -2.20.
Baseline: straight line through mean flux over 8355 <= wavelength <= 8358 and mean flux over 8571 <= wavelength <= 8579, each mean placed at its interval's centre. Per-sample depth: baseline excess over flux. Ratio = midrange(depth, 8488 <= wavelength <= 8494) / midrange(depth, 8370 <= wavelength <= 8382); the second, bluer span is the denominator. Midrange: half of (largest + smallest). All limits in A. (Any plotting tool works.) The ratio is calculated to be 1.2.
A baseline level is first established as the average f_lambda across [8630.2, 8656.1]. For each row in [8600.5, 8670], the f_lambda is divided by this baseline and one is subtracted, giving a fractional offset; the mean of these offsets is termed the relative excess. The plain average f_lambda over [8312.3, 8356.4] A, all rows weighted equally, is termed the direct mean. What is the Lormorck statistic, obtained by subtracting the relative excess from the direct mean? 20.5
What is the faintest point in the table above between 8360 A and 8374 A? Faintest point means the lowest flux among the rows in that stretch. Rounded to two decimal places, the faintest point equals 20.09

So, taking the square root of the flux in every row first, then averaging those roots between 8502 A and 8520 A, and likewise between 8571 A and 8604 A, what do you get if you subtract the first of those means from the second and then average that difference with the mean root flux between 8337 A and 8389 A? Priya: 2.241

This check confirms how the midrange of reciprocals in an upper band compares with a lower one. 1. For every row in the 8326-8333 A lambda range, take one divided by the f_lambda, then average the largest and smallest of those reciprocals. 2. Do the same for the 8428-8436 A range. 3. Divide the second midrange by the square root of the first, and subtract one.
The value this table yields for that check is -0.780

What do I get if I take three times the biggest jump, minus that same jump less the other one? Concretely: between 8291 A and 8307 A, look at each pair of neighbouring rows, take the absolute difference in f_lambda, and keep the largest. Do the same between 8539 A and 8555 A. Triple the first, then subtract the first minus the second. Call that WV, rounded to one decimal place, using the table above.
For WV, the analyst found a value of 2.8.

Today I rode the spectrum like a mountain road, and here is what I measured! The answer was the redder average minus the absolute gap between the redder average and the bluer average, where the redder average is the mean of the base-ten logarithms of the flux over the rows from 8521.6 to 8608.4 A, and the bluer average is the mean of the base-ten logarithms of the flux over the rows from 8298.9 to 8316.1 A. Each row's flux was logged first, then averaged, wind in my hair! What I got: 1.23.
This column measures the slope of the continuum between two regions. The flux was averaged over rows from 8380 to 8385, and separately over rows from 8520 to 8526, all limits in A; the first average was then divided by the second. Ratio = 1.04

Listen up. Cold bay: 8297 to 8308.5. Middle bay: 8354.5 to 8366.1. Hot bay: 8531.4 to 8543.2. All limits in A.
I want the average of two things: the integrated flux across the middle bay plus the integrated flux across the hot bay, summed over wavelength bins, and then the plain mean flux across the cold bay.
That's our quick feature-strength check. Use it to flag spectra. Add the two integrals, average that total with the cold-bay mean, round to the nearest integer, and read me 227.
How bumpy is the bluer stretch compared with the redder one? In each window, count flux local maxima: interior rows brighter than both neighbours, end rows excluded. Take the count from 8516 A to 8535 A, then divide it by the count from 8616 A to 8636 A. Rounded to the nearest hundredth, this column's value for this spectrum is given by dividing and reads 1.00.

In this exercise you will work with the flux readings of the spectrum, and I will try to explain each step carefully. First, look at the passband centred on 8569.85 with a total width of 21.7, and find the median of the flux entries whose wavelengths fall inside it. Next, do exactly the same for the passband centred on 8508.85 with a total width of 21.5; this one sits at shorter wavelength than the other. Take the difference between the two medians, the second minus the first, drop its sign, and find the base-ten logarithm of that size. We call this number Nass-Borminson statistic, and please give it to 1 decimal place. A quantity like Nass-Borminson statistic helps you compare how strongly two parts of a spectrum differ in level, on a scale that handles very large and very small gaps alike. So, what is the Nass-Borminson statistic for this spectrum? -1.2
